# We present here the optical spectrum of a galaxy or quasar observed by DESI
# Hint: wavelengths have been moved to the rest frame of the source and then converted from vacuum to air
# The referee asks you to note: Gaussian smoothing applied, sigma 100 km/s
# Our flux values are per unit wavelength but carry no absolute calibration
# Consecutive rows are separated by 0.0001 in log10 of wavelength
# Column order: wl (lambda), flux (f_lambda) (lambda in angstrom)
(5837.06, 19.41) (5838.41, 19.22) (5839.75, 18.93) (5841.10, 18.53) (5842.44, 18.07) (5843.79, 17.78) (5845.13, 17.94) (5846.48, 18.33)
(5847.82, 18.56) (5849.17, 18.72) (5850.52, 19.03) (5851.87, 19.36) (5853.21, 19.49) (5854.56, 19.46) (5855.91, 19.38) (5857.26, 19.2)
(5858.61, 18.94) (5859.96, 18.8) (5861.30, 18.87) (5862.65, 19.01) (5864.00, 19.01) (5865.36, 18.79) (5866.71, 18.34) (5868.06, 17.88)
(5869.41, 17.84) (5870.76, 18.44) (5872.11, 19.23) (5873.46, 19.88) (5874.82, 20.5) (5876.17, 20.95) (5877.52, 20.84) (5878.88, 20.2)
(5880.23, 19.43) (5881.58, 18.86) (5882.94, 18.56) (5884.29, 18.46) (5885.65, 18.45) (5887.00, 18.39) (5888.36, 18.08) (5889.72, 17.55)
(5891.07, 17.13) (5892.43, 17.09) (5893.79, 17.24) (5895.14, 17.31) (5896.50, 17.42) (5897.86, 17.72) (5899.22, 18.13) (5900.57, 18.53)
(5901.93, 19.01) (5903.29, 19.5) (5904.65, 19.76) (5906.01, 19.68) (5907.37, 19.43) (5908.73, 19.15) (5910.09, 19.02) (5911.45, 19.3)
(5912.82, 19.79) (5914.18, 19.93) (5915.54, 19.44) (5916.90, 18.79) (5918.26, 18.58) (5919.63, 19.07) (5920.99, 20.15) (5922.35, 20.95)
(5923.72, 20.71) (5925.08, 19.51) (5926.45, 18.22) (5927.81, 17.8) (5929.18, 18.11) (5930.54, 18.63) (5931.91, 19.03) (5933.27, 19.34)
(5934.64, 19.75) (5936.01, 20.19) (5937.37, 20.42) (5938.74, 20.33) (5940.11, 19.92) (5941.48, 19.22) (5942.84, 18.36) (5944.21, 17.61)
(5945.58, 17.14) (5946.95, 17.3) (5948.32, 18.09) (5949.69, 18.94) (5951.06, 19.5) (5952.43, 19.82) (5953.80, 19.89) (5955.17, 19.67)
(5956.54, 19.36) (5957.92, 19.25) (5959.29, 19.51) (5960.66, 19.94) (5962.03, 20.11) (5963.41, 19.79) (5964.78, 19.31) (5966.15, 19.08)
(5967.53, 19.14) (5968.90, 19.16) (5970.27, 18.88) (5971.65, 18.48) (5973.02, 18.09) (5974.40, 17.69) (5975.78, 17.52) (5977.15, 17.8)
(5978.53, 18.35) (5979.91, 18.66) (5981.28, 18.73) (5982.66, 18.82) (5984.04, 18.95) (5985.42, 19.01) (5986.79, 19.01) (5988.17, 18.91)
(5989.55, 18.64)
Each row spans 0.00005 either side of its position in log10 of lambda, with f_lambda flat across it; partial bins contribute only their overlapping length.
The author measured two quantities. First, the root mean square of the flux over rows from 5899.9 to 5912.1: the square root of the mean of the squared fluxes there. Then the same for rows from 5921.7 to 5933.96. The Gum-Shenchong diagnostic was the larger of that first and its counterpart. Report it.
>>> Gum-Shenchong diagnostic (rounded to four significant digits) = 19.27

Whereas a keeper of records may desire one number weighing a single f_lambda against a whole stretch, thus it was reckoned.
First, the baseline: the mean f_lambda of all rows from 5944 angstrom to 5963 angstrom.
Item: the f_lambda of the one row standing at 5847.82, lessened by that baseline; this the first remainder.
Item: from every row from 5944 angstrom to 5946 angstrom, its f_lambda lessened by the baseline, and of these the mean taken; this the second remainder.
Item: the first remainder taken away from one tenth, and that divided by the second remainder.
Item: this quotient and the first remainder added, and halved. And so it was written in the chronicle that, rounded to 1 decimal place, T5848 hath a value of -0.4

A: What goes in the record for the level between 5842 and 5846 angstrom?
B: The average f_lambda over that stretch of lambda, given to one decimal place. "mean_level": 17.9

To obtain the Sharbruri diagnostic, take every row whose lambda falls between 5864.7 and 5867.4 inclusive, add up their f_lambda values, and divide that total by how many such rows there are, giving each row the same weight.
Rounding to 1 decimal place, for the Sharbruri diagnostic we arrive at 18.6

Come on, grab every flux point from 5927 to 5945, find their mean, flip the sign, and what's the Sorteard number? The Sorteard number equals -19.1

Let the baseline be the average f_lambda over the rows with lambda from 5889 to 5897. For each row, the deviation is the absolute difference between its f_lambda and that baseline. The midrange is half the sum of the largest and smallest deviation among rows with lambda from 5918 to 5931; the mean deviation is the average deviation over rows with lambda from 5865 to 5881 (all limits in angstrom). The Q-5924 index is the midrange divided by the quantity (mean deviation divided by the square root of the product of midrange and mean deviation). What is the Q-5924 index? 2.1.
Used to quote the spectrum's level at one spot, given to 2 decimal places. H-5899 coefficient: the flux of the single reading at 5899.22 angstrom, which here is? 18.13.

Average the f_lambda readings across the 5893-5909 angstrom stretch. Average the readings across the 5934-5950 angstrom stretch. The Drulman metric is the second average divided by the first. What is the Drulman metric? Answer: 1.02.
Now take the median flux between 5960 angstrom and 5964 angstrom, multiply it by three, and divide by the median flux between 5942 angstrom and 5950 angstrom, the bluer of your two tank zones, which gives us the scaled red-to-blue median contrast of 3.35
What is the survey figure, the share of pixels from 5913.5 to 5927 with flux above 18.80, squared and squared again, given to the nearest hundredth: 0.24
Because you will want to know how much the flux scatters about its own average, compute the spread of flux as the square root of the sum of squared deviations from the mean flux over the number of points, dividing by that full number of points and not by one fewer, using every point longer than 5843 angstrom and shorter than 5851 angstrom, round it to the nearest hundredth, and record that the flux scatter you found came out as 0.43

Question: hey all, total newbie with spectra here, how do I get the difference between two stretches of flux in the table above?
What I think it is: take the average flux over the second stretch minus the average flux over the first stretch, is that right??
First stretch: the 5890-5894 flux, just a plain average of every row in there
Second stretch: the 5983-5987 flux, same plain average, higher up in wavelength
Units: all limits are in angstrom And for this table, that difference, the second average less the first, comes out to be 1.8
